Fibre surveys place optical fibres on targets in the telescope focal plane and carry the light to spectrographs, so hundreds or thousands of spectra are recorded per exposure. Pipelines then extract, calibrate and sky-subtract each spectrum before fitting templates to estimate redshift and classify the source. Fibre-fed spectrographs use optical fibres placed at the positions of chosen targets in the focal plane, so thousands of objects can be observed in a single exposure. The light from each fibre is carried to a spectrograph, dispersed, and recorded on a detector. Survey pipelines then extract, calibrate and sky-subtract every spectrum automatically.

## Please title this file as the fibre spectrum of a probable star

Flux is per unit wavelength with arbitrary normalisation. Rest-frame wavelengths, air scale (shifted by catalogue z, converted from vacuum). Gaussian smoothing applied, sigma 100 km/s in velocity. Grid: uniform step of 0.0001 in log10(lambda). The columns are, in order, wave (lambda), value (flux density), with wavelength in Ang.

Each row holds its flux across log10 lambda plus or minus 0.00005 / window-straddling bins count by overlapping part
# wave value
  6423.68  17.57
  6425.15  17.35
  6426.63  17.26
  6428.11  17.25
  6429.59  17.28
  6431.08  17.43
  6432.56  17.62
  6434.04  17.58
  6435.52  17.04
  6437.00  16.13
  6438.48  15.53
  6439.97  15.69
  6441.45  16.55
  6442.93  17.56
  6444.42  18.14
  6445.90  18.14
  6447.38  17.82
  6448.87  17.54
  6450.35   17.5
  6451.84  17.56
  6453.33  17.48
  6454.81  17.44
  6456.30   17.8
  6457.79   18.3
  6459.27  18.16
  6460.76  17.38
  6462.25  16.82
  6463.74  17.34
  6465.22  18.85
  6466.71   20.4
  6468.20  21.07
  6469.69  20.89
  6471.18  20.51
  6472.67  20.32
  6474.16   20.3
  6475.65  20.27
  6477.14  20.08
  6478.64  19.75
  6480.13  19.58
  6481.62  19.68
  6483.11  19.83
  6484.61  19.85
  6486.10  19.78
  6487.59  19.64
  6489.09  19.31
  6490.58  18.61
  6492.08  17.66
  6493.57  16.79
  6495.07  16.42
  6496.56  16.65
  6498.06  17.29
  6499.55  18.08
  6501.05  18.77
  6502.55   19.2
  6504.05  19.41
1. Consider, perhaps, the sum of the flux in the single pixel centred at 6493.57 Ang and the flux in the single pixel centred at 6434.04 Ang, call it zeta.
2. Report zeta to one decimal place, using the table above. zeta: 34.4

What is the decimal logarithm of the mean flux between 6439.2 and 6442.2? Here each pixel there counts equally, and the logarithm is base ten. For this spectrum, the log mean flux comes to 1.207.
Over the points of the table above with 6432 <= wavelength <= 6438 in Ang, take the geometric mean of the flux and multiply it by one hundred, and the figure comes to 1708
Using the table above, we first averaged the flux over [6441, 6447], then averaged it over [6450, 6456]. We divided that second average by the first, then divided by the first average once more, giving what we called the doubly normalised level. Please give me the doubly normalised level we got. 0.056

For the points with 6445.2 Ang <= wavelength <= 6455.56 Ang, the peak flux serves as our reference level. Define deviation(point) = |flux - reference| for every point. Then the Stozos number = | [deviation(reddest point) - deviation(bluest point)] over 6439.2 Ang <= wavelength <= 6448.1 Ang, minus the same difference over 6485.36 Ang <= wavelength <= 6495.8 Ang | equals 2.2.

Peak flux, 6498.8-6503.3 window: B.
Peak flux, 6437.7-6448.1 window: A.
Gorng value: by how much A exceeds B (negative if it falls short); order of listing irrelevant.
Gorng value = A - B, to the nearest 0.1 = -1.1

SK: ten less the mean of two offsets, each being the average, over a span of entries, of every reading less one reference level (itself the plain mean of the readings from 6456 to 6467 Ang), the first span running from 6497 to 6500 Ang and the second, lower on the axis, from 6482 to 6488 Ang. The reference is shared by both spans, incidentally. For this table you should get 9.4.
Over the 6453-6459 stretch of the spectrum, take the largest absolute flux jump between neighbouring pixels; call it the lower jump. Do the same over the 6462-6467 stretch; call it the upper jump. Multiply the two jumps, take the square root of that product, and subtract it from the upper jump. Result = 0.67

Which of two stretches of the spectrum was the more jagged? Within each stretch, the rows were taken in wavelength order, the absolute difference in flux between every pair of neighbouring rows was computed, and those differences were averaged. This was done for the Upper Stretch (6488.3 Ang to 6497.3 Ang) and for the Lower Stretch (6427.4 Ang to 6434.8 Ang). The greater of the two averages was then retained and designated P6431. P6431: 0.6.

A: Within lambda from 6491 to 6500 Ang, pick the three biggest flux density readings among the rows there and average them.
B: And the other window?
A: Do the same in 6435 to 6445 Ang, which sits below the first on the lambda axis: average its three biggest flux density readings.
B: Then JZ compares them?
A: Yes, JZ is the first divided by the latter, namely 1.01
